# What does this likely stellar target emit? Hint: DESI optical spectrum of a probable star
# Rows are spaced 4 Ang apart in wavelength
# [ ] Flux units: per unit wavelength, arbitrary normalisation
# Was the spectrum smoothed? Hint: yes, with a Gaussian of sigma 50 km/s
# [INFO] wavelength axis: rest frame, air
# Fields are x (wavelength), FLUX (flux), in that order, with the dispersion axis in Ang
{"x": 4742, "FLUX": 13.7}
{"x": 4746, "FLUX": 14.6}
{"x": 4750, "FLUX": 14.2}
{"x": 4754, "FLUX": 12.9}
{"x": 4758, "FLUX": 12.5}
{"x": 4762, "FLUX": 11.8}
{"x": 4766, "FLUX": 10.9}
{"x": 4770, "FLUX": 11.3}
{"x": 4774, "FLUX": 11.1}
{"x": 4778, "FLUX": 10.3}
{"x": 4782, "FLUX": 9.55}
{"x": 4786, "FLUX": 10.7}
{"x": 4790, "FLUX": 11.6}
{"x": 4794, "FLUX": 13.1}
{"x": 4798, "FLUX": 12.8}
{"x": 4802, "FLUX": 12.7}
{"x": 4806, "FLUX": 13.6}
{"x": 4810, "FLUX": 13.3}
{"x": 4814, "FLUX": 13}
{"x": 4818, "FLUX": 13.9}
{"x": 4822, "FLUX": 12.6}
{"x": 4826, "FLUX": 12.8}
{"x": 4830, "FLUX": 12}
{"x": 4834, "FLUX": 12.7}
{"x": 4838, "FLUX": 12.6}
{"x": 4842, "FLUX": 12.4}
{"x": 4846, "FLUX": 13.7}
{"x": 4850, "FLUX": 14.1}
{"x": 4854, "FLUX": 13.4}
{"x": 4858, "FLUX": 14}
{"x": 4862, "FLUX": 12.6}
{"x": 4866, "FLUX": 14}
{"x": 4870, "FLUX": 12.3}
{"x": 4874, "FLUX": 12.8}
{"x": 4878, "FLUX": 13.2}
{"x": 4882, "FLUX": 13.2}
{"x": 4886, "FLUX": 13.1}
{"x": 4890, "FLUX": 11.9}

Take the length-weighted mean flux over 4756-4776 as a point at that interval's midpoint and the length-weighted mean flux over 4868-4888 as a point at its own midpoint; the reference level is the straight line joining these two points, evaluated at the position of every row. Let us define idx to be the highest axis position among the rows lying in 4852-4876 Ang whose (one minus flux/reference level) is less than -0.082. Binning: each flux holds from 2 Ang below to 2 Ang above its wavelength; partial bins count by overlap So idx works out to 4866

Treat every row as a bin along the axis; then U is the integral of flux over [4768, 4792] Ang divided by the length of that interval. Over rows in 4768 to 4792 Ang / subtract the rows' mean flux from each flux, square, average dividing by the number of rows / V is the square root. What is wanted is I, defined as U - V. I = 10.1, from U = 10.8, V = 0.68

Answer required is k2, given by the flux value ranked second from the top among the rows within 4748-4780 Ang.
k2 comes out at 12.9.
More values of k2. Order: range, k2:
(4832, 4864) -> 14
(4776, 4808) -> 13.1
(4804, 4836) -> 13.6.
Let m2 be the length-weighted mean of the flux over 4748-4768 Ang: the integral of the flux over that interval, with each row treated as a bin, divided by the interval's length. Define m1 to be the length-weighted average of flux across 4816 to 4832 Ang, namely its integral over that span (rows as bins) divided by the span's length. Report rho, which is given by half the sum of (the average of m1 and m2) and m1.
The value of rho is 12.7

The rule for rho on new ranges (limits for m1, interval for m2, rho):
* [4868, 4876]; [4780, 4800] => 12.3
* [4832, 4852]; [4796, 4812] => 13.1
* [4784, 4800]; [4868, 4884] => 12.3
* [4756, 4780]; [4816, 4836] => 11.7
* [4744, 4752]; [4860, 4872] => 14.0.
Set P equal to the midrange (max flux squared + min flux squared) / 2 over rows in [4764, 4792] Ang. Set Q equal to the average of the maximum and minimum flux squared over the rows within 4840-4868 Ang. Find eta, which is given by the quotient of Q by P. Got 1.6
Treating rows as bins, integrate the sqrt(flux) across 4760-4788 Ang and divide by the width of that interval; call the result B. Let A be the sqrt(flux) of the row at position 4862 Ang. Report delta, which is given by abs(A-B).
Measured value 0.26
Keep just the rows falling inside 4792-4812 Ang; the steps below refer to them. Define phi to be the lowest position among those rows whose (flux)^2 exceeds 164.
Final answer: 4794 Ang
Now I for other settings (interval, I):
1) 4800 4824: 12.7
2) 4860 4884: 12.5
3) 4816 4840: 12.2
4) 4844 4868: 13.1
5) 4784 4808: 11.4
